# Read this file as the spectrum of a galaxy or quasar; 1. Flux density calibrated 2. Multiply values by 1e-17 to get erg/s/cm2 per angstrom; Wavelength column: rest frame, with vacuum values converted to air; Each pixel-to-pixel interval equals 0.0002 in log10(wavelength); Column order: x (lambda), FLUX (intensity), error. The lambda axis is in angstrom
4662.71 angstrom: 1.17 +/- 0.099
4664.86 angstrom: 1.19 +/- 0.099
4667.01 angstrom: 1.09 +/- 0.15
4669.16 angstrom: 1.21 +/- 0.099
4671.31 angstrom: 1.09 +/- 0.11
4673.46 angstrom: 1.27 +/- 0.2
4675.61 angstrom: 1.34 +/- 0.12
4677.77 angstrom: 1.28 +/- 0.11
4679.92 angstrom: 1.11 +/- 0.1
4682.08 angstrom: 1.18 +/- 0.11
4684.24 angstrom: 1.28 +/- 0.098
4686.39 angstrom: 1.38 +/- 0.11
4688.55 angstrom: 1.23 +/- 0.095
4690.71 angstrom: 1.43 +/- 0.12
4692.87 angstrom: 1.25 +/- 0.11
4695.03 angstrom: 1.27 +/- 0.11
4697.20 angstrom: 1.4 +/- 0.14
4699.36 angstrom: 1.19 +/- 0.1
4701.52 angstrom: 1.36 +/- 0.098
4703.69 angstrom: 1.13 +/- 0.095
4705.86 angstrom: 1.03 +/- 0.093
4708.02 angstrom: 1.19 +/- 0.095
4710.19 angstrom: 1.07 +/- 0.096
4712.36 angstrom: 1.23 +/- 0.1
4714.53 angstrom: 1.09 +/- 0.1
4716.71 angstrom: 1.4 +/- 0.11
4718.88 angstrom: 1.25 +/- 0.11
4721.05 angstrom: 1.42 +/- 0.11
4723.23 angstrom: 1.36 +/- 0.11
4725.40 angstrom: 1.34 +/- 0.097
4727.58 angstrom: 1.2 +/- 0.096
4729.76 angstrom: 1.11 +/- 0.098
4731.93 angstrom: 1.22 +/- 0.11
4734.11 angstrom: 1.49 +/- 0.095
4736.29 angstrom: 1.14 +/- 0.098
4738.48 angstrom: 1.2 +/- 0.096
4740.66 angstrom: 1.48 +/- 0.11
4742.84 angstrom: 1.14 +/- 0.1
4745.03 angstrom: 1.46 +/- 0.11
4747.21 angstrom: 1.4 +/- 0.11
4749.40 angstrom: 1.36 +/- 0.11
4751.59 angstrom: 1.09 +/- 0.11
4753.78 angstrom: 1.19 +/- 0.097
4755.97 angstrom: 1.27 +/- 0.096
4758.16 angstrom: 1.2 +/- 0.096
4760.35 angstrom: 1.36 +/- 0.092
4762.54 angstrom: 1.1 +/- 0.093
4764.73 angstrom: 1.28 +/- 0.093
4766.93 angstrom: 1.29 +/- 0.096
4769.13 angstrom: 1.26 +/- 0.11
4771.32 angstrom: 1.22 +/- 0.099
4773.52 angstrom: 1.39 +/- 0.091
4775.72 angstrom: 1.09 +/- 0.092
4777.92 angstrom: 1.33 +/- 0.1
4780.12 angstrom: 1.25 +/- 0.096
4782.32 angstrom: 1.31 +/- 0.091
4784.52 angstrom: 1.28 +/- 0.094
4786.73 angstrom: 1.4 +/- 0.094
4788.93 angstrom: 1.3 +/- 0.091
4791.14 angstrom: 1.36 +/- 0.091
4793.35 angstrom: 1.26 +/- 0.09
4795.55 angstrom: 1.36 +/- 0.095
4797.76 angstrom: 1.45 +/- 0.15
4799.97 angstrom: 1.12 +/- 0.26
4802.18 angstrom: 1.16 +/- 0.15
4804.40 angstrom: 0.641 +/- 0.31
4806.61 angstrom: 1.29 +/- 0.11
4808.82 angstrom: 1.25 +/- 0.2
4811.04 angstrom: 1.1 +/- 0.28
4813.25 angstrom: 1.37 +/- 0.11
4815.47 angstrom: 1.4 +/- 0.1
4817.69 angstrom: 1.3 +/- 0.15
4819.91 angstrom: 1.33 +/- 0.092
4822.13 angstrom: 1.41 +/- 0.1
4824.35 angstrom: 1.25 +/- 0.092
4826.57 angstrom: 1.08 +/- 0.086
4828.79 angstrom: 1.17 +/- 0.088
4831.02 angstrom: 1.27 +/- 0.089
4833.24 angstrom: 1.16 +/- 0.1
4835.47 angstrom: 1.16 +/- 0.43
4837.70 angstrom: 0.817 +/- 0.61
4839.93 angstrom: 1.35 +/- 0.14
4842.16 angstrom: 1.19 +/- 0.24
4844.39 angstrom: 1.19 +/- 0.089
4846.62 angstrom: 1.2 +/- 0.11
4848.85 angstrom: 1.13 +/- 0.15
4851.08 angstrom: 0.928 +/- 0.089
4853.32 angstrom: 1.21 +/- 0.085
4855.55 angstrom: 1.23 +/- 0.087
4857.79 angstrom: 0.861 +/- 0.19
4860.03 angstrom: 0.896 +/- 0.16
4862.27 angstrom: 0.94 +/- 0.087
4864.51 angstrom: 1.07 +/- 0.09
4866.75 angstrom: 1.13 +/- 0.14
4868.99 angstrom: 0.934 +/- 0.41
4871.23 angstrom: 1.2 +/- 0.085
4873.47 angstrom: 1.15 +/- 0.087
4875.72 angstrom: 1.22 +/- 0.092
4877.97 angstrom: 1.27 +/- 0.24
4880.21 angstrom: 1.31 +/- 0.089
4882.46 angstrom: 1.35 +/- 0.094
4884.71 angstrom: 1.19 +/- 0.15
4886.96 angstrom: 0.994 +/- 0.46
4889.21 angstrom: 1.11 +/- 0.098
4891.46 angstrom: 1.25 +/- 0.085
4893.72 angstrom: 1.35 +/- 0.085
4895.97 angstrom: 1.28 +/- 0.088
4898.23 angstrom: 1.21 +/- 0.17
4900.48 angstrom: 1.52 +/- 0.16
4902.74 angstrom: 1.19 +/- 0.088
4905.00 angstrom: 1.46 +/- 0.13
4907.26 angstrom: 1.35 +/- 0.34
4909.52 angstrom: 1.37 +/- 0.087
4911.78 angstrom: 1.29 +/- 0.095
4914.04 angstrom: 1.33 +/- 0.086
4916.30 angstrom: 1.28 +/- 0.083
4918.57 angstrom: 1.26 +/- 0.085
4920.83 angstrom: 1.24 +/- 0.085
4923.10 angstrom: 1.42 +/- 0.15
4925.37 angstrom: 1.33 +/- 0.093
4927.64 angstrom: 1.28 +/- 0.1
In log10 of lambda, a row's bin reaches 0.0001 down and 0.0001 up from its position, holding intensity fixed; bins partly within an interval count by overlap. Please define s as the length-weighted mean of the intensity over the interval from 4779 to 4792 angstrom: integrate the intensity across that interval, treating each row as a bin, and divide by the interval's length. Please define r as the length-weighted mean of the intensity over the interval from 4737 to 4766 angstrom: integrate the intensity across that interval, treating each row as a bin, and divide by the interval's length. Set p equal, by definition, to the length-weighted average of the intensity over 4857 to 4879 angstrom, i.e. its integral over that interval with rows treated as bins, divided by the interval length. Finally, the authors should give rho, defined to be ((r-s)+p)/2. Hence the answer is 0.51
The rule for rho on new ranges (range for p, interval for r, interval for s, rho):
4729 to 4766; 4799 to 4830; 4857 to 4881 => 0.69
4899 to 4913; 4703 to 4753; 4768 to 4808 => 0.68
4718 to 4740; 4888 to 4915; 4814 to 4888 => 0.71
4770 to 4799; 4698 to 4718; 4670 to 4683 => 0.64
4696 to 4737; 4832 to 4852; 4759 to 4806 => 0.56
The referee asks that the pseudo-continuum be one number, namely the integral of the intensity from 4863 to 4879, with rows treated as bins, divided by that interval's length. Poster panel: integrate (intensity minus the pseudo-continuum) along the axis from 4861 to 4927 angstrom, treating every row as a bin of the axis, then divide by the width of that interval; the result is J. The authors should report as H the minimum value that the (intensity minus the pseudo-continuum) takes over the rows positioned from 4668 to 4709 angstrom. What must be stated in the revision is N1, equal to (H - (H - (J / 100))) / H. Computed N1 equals -0.010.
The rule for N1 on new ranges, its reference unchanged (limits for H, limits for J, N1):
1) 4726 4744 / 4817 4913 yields -0.025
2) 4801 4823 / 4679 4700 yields -0.003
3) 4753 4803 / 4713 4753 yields -0.035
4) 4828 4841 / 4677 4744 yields -0.004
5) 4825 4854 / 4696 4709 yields -0.003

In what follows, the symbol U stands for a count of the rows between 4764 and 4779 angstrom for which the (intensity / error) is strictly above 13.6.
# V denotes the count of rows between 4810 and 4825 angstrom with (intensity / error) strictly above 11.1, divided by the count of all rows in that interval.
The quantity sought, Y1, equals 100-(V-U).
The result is 101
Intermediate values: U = 2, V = 0.71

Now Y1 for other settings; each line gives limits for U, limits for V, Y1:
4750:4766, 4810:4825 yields 101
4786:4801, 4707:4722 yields 104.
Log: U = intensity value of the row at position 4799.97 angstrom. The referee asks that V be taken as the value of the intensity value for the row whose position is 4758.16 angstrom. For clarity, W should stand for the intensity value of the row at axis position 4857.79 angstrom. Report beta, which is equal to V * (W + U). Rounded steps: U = 1.12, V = 1.2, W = 0.861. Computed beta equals 2.4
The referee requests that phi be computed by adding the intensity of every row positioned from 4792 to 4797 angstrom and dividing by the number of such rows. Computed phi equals 1.310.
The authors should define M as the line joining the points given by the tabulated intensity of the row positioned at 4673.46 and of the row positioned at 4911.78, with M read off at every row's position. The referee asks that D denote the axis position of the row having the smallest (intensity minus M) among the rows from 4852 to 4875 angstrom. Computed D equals 4857.79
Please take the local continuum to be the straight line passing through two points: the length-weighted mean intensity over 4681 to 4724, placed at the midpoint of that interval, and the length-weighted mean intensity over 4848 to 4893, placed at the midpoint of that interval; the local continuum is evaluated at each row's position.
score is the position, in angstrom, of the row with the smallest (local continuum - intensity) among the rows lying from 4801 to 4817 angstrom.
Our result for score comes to 4815.47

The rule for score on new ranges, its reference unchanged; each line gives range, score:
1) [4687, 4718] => 4690.71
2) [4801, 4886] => 4822.13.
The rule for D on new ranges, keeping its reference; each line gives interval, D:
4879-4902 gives 4886.96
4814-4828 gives 4826.57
